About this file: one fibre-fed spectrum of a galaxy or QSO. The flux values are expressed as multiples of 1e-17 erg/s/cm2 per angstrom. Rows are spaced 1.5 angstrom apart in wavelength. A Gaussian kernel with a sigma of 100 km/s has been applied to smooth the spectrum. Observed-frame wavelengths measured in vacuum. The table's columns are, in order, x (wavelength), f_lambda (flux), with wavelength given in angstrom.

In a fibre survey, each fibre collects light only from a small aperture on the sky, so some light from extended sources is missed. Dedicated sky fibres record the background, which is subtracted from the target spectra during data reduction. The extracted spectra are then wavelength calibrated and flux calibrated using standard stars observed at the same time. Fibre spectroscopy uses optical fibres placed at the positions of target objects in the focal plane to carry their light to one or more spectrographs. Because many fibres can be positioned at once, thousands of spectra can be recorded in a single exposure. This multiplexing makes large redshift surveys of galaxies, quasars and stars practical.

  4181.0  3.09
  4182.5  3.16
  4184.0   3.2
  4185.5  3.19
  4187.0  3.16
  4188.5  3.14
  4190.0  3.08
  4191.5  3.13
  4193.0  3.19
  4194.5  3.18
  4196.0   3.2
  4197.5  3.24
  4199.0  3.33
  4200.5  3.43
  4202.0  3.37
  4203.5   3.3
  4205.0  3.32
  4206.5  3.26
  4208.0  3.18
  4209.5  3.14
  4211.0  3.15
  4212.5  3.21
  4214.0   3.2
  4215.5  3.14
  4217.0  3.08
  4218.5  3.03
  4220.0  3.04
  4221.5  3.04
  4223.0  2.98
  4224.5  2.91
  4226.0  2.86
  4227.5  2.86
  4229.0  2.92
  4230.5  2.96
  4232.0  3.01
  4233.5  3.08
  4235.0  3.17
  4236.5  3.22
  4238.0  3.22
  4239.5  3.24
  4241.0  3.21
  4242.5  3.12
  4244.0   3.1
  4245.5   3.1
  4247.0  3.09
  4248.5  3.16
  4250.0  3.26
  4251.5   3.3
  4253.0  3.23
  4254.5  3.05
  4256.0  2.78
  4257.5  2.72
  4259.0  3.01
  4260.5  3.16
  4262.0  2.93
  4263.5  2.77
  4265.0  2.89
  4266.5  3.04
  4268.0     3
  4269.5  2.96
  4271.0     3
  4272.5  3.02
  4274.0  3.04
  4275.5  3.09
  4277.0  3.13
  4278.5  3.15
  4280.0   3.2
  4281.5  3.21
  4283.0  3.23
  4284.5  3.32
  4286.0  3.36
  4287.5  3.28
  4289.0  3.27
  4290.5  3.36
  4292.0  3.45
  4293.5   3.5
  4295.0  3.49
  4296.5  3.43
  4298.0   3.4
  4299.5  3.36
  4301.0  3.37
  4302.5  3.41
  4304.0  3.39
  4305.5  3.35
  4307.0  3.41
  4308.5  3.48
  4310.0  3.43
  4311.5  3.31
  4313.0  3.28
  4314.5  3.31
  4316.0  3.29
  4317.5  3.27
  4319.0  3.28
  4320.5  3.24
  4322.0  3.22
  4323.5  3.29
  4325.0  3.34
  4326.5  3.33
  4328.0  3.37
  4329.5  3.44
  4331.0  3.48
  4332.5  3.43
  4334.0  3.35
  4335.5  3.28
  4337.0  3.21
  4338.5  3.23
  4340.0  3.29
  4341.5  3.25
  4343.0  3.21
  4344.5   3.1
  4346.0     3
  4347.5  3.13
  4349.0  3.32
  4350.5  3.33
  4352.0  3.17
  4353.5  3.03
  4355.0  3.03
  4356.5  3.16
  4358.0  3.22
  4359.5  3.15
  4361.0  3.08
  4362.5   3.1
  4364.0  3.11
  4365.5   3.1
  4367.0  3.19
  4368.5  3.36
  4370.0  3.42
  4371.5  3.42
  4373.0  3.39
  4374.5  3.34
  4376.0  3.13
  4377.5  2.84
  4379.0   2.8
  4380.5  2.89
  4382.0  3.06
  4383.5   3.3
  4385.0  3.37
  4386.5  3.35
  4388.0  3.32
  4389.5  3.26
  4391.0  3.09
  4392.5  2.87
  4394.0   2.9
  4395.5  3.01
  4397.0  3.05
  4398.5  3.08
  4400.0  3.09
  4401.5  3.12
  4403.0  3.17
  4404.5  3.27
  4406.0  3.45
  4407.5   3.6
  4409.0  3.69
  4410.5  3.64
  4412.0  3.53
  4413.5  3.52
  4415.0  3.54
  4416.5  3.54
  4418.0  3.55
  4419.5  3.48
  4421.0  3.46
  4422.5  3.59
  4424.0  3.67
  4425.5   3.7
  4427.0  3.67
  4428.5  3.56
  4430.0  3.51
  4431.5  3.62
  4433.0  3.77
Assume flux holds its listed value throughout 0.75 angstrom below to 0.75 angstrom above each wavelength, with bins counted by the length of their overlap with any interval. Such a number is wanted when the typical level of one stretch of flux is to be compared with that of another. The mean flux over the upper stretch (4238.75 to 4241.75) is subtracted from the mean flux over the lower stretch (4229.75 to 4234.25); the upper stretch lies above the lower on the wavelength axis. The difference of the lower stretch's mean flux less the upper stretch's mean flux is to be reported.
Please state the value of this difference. -0.2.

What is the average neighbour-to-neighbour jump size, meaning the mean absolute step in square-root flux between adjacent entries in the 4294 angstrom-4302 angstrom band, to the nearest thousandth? 0.009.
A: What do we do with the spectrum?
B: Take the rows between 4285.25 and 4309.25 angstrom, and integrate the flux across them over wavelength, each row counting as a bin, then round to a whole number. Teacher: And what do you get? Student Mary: 81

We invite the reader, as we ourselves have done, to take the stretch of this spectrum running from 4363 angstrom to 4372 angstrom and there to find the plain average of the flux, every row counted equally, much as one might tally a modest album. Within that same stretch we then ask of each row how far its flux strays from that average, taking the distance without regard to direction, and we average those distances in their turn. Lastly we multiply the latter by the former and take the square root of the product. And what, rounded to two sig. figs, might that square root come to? 0.66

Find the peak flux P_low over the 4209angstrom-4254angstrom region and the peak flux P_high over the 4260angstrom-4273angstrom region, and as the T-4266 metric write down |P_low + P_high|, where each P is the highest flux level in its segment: 6.46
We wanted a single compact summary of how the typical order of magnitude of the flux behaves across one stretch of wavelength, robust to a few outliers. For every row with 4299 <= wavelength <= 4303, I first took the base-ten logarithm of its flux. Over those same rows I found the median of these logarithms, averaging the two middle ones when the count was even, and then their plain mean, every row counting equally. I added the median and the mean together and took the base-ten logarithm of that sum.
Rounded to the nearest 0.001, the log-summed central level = 0.024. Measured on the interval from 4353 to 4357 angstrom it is -0.014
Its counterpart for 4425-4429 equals 0.052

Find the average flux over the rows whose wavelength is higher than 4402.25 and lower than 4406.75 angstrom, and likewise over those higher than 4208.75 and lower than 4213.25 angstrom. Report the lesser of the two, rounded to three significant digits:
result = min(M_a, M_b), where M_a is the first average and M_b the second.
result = 3.17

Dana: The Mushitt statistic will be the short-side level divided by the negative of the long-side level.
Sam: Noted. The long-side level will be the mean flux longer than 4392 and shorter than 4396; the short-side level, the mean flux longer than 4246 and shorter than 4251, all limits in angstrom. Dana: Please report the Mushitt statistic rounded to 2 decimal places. -1.08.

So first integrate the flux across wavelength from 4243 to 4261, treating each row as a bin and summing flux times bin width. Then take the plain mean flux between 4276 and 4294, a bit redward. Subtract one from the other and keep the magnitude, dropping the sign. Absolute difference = 52.15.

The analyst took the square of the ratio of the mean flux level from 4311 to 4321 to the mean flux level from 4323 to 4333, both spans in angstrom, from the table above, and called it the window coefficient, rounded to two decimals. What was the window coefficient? 0.94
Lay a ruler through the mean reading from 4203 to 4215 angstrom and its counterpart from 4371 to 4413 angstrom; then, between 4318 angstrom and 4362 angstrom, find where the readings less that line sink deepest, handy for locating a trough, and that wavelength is 4346.0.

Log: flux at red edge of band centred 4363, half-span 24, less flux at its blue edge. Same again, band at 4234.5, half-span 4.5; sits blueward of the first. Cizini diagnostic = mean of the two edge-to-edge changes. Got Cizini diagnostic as 0.16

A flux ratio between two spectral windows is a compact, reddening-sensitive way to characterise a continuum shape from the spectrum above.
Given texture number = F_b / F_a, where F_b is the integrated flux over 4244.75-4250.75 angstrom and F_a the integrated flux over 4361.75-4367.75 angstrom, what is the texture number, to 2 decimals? 1.01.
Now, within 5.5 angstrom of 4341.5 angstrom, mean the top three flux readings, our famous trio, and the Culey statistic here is 3.26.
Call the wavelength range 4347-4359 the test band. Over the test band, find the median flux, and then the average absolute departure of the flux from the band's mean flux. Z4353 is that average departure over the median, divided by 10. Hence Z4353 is 0.0028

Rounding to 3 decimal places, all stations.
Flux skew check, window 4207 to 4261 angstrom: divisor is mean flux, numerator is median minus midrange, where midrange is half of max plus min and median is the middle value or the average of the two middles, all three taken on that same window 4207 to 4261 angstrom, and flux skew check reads 0.029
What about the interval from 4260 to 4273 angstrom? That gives 0.012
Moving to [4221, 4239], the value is -0.015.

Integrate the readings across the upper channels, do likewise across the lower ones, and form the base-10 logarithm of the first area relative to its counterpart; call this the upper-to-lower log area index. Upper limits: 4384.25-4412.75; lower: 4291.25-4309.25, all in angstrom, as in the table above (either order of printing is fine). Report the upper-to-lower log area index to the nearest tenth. 0.2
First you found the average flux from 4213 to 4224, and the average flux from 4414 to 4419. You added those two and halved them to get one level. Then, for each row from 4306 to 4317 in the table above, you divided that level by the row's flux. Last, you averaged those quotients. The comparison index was 0.985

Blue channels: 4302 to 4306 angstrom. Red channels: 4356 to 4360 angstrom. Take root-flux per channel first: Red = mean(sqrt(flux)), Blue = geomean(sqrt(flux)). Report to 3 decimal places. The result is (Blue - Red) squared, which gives 0.003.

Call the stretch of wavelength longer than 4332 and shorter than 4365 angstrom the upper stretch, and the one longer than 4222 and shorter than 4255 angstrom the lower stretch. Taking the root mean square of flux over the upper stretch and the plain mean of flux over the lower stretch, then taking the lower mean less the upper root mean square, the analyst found -0.10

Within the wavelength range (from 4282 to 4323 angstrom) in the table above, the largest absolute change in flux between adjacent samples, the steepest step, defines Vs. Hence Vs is 0.12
